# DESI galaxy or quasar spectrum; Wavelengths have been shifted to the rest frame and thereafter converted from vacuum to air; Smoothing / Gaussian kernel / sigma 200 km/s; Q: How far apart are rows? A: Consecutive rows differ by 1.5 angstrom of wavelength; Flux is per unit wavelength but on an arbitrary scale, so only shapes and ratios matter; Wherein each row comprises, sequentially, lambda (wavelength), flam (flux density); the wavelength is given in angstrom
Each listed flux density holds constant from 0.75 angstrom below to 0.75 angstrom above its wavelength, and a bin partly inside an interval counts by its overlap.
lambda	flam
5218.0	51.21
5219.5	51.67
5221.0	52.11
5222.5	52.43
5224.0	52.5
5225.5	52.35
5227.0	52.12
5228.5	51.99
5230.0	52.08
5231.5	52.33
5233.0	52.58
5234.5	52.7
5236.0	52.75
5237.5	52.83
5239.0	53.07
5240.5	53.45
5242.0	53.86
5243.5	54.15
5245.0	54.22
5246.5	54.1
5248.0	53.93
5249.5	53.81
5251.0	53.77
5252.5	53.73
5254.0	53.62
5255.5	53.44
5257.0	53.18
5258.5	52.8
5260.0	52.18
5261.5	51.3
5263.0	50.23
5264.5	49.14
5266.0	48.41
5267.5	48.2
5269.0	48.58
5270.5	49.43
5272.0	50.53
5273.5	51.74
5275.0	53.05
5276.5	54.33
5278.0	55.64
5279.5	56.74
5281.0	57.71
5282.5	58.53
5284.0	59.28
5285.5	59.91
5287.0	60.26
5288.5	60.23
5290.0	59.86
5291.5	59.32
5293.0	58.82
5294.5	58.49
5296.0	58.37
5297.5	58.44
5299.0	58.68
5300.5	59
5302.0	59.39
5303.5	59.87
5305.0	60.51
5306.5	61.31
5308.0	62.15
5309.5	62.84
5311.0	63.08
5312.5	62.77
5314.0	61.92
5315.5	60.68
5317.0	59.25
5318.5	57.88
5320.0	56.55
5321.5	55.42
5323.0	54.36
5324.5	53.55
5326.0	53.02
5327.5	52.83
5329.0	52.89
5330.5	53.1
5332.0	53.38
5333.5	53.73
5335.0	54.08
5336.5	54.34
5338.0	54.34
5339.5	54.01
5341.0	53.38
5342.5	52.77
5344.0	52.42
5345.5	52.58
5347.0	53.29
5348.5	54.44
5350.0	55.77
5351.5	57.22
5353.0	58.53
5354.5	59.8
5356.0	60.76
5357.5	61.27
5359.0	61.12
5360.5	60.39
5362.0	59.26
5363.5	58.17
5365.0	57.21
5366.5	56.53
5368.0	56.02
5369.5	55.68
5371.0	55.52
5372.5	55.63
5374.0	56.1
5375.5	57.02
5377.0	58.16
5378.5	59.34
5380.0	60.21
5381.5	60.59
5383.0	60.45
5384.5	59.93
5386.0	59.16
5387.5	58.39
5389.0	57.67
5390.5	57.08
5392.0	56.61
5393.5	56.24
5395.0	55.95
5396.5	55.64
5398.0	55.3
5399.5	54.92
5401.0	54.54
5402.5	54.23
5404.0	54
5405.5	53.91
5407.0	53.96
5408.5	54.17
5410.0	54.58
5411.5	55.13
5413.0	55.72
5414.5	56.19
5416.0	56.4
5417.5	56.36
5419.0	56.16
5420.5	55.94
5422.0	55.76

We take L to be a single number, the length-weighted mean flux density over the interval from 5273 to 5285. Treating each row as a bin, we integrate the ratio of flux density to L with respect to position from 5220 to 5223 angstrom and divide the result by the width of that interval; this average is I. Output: 0.93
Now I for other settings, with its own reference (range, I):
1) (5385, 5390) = 1.04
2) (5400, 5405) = 0.97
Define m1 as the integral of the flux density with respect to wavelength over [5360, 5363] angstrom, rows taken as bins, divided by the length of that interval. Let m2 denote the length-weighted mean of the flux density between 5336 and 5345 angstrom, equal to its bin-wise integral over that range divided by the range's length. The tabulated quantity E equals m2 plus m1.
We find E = 113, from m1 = 60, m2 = 53.5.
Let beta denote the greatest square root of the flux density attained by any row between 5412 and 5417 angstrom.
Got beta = 7.51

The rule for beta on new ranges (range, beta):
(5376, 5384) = 7.78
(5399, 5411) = 7.41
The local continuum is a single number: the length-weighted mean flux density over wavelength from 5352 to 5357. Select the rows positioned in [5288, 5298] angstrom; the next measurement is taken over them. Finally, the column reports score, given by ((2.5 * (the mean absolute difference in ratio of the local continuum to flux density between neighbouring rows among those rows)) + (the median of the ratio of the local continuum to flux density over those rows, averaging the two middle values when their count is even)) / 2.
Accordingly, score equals 0.514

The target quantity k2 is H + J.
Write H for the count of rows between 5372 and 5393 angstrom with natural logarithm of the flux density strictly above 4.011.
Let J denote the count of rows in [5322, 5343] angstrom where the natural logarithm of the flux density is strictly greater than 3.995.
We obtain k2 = 17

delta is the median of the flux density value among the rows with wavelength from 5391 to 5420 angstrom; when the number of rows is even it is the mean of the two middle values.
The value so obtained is 55.3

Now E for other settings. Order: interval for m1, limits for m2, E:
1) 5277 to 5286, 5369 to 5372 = 113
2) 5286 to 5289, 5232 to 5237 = 113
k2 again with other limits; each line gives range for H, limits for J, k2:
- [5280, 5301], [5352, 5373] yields 28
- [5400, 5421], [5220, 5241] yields 6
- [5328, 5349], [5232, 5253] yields 0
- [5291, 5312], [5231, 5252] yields 14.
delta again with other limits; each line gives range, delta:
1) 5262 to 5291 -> 54.3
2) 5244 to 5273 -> 52.8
